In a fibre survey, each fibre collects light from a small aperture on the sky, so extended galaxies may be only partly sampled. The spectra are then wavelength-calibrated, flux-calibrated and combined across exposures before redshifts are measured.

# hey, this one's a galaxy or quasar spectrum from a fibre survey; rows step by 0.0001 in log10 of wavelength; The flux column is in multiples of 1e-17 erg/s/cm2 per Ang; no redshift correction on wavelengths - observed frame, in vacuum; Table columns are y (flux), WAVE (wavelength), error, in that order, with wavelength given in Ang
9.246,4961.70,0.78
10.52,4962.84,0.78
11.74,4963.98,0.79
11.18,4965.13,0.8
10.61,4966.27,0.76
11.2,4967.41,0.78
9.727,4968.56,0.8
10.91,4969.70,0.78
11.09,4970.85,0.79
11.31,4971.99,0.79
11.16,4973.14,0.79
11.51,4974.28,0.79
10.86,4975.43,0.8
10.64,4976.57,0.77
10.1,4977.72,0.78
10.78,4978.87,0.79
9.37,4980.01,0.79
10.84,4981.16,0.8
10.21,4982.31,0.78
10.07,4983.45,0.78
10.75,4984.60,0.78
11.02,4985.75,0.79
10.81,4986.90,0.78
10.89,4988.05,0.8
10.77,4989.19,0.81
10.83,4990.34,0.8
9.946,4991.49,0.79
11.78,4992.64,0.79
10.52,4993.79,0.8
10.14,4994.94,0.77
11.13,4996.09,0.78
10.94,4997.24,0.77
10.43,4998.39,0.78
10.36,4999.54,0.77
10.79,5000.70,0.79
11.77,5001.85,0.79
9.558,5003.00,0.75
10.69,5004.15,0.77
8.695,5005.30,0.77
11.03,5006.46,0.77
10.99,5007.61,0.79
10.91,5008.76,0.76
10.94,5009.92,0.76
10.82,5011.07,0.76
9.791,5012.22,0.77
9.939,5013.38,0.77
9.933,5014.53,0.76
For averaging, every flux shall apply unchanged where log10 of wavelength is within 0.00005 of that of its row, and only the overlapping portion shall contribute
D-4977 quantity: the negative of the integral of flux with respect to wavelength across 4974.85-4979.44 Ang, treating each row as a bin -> -48.6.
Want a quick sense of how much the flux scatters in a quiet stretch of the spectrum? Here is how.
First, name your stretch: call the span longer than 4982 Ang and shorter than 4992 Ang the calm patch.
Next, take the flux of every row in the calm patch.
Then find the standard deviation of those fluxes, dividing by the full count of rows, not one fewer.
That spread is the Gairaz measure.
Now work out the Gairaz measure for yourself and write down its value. 0.38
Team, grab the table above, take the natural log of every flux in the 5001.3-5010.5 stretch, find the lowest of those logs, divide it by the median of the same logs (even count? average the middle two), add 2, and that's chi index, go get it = 2.90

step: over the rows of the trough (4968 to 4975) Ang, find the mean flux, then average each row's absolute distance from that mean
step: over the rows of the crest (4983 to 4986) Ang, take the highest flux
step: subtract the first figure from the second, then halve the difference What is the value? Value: 5.30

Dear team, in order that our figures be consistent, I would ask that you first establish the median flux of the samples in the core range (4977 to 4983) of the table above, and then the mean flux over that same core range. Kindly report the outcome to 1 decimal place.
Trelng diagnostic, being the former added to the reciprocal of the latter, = 10.3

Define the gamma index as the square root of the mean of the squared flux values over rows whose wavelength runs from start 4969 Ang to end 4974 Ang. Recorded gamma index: 11.1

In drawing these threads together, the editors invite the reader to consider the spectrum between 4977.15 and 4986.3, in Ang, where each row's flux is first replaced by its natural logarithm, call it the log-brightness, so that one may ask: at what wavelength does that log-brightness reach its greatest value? 4985.75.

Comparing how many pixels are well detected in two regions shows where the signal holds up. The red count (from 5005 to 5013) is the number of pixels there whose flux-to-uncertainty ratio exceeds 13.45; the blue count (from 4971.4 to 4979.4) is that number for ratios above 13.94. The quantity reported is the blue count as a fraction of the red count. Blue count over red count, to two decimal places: 0.60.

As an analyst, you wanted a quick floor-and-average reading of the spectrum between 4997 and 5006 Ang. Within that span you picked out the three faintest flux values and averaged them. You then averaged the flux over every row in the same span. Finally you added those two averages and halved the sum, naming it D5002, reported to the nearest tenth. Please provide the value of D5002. 10.0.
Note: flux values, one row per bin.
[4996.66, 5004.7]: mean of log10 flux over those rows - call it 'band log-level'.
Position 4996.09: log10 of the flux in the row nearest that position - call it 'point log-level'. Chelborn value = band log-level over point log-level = 0.98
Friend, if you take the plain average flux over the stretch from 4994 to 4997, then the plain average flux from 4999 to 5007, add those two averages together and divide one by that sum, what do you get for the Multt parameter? 0.0475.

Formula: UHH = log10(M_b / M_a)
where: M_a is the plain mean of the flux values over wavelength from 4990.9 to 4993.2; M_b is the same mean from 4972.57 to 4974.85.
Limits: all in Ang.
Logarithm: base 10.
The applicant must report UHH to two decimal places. 0.02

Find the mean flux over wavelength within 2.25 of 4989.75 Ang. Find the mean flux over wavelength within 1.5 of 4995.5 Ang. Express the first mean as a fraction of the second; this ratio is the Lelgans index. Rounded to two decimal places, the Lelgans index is 1.00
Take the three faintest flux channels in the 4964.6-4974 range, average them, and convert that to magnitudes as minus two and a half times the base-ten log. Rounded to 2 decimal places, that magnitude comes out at -2.54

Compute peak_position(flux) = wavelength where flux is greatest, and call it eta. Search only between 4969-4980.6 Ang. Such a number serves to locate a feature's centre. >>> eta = 4974.28 Ang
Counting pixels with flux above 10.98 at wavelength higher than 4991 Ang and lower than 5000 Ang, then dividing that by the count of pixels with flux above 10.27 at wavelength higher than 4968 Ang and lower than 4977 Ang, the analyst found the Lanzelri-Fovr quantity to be 0.286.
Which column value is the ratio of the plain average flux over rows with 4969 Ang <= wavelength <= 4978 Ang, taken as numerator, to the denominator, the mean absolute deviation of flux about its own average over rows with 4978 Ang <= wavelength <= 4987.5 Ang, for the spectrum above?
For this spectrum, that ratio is 24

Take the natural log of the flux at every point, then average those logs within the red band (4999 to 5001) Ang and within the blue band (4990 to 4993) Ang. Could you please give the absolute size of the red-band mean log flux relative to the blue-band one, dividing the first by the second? 0.99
